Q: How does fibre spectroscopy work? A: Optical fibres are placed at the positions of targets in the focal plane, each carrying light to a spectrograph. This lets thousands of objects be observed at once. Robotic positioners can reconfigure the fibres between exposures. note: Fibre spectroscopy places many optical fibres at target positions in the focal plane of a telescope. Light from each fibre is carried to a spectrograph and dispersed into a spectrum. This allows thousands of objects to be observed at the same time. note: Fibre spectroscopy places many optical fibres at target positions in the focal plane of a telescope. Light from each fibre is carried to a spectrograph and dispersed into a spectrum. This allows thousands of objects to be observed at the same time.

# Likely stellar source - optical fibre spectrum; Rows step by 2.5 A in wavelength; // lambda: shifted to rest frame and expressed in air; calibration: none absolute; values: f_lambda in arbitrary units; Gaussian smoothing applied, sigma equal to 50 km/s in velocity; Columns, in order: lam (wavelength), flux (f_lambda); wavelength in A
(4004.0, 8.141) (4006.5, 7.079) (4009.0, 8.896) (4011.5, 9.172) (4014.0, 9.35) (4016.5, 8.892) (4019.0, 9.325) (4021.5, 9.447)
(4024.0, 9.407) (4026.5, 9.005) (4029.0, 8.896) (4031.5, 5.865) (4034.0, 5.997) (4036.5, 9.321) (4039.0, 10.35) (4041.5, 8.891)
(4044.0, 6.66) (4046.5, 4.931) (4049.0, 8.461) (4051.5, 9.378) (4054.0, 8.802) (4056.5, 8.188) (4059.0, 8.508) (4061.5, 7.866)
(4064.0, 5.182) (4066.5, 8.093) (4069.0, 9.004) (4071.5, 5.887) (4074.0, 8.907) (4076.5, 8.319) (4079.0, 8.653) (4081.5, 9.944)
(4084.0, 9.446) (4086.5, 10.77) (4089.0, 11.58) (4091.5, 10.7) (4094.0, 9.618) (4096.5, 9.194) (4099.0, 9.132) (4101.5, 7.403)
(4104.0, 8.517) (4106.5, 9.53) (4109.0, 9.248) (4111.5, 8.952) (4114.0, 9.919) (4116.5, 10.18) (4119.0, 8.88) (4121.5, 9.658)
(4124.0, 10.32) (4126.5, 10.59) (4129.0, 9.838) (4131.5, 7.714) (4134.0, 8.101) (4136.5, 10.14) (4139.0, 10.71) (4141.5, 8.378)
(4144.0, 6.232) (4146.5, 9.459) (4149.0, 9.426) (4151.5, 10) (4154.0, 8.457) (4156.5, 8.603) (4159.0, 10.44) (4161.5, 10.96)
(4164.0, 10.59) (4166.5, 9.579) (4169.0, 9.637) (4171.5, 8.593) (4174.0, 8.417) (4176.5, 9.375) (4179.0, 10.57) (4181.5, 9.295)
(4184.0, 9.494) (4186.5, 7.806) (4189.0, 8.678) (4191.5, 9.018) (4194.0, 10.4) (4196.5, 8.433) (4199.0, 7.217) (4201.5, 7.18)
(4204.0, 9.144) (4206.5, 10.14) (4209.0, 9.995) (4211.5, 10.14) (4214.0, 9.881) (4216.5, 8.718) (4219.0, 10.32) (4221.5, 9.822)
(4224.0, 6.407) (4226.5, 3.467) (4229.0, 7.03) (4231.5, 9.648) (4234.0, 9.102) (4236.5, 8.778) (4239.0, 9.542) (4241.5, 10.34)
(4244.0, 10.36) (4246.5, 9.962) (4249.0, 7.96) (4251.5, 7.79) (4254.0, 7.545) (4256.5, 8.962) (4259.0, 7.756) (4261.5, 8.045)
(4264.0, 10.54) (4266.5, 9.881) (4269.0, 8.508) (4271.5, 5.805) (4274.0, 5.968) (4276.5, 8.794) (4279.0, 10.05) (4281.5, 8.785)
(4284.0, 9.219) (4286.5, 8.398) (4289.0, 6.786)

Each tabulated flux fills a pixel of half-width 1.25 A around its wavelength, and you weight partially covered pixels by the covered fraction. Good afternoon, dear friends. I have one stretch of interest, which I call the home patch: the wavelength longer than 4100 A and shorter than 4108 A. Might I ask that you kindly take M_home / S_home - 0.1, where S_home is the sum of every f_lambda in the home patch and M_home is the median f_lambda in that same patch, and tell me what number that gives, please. 0.235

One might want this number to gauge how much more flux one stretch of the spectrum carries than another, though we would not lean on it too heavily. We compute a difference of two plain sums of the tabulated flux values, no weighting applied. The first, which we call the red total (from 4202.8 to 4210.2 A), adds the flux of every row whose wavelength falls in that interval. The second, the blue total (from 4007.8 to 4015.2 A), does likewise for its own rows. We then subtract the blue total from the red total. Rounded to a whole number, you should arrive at 2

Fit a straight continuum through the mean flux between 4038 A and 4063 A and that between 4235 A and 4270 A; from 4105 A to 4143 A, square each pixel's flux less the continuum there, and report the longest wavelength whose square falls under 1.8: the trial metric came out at 4141.5 A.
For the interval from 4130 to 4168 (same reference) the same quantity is 4166.5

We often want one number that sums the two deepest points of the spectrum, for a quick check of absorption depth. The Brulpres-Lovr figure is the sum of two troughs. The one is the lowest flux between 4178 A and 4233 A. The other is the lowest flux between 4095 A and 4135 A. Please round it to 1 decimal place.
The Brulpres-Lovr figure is 10.9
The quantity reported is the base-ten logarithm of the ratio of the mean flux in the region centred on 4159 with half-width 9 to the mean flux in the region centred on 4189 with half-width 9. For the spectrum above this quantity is 0.04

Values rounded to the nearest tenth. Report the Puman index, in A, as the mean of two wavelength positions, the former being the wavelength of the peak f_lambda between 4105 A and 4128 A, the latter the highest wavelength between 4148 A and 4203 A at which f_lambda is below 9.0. 4164.0 A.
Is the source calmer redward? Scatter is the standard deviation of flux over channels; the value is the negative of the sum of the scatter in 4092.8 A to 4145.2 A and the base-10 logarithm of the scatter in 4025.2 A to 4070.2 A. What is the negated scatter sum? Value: -1.3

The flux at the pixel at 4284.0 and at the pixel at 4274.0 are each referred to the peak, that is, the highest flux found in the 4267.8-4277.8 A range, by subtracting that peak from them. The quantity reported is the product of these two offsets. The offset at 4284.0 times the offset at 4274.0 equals -1.2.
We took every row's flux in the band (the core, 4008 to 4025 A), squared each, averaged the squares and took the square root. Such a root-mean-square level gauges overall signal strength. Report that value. 9.2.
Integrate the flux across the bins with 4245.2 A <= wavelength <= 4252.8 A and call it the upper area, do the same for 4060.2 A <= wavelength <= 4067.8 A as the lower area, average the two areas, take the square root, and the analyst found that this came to 7.7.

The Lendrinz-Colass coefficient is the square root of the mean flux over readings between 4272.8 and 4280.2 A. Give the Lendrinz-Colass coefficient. 2.88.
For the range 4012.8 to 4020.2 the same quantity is 3.03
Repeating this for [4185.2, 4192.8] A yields 2.92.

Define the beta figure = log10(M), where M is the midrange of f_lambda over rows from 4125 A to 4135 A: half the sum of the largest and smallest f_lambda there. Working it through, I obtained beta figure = 0.96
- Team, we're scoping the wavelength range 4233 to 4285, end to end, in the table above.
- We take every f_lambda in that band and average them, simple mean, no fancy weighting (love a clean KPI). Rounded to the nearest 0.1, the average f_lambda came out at 8.7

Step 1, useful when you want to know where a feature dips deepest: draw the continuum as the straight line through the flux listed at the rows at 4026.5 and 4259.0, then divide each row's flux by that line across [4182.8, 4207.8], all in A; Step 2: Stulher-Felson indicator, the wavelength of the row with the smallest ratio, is 4201.5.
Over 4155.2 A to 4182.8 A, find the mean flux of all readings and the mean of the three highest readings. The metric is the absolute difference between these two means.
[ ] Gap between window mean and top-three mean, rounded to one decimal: 1.1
